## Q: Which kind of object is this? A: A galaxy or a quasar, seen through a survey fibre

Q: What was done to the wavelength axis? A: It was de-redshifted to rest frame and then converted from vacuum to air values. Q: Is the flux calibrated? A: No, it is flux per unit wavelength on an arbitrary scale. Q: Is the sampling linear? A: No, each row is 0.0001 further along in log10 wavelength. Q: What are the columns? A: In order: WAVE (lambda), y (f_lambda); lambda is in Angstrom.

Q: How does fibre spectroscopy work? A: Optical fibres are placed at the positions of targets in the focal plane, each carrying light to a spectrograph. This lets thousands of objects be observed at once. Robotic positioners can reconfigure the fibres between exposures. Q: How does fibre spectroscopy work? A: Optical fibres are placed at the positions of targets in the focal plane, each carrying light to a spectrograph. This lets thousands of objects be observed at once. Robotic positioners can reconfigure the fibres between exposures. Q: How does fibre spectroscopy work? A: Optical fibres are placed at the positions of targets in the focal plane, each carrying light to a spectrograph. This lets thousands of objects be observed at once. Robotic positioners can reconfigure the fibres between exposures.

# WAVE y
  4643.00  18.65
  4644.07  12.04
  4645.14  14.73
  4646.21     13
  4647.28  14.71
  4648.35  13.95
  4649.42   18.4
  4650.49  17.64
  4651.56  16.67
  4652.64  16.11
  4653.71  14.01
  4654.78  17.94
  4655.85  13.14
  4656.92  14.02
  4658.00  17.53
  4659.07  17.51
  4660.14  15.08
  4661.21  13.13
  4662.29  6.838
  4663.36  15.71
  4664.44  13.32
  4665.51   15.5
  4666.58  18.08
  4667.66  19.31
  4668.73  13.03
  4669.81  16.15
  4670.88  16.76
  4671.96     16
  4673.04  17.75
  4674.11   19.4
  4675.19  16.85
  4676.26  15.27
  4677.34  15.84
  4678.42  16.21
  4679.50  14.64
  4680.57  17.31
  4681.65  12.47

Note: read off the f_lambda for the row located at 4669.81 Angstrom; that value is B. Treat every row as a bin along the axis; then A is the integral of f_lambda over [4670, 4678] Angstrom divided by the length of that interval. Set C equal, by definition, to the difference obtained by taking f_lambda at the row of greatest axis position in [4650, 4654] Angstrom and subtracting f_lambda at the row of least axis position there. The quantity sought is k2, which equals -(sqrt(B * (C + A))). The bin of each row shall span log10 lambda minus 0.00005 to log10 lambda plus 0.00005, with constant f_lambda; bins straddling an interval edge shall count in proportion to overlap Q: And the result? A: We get -14.6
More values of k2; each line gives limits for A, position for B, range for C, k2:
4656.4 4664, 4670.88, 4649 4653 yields -14.1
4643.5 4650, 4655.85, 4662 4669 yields -16.5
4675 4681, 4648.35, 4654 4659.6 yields -14.7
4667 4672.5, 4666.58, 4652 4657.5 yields -16.0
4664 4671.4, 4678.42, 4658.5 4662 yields -13.8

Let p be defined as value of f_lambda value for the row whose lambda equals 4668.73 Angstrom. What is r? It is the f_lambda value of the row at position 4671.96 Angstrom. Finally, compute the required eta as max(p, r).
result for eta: 16.0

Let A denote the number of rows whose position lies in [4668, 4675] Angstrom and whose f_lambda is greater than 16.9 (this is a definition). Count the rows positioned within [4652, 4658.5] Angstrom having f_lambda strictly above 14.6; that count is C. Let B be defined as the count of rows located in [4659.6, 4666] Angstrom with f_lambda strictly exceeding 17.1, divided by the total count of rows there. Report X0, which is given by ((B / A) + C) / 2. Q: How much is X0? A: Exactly 1.50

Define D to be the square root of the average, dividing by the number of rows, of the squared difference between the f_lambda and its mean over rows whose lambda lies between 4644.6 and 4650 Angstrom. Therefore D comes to 1.83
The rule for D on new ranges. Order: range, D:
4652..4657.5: 1.75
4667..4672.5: 2.00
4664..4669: 2.51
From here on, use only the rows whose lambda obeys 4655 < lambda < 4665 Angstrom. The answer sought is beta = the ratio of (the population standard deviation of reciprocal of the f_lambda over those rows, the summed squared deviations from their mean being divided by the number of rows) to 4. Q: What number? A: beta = 0.006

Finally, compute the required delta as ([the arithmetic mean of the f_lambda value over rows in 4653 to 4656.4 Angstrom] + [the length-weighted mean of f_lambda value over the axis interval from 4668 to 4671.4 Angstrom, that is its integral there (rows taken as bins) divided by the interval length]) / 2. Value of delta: 15.3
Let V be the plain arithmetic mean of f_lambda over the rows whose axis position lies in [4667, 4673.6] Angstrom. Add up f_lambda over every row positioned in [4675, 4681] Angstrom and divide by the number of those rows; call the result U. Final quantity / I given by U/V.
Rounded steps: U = 16.0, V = 16.5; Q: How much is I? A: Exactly 0.97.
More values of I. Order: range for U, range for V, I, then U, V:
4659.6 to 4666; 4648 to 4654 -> 0.82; 13.3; 16.1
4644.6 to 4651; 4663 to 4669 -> 0.97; 15.4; 15.8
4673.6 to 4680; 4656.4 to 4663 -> 1.17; 16.4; 14.0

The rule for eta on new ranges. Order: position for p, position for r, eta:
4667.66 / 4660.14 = 19.3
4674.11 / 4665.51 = 19.4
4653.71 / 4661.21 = 14.0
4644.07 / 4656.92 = 14.0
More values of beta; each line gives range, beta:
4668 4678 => 0.002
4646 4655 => 0.002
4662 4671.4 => 0.007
